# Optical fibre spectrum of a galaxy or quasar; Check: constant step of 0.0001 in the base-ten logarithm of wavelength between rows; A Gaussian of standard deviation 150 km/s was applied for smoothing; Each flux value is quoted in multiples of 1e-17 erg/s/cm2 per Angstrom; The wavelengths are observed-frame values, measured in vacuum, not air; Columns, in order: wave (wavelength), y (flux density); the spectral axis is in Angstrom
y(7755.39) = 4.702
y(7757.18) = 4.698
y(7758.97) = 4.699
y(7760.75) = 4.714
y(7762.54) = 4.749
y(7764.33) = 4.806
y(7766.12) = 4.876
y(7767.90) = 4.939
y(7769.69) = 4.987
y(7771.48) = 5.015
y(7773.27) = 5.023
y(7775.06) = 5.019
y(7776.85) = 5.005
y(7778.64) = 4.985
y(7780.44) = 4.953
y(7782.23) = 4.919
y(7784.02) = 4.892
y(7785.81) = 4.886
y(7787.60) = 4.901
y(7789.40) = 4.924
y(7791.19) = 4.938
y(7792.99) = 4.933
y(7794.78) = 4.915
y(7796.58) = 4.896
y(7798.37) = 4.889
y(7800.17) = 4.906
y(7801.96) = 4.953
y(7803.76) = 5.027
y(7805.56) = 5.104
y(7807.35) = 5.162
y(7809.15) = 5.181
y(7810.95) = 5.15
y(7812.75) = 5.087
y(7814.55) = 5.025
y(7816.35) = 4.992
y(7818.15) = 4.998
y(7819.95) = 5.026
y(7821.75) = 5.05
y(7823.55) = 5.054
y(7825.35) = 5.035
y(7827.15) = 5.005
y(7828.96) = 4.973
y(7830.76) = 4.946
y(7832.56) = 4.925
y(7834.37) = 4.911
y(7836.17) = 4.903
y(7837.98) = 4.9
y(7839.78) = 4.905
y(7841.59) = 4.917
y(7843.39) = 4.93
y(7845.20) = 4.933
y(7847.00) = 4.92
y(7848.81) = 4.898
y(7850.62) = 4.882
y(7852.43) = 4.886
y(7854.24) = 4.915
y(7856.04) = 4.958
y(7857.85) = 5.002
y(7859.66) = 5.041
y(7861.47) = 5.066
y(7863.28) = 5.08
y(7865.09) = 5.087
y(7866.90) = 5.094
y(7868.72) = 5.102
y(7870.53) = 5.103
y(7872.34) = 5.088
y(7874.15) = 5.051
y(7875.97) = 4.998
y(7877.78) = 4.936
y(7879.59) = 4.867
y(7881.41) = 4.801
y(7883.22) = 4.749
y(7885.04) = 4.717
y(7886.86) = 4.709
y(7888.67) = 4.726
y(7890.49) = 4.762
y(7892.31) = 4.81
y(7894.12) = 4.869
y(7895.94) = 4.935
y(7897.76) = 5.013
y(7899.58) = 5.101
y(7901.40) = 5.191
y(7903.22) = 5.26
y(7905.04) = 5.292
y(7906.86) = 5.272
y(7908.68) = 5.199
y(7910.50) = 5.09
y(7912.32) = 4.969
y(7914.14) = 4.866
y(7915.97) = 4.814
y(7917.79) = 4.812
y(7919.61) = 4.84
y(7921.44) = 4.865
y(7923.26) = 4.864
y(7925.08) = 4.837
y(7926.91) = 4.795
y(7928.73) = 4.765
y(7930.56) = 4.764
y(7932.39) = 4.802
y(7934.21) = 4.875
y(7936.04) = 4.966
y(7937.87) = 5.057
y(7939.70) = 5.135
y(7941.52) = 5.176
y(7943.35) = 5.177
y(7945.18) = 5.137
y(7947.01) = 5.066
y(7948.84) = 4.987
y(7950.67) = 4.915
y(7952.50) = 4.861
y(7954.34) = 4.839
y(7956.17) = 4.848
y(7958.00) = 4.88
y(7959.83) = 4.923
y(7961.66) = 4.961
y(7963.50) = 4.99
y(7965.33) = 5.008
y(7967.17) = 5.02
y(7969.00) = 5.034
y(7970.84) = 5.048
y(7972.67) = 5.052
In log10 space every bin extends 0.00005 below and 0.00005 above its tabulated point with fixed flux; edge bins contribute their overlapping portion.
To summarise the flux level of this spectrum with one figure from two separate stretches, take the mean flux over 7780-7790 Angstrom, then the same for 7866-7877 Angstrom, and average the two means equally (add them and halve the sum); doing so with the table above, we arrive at 4.99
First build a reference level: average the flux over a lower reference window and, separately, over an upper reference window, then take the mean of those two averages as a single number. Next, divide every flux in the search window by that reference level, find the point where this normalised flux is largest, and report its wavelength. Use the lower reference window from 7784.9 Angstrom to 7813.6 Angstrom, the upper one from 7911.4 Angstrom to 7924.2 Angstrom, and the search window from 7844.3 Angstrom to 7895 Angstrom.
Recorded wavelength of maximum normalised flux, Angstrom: 7870.53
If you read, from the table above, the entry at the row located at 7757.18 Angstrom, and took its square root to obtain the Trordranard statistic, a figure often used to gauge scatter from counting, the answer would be 2.17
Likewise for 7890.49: 2.18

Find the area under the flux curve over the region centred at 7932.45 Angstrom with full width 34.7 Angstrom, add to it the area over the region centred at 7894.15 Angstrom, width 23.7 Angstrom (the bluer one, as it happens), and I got 288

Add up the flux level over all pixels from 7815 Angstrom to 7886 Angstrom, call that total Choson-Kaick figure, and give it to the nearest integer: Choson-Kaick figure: 194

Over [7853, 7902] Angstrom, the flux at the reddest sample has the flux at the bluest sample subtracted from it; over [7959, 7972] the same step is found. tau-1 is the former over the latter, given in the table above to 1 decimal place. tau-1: 2.2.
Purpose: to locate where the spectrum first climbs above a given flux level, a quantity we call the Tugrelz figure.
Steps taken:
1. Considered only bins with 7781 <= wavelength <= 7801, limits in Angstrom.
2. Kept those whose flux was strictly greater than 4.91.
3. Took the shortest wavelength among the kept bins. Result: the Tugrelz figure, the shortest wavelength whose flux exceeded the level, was 7782.23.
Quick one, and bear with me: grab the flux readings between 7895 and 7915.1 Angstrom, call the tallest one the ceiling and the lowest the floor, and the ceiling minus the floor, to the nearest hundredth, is 0.43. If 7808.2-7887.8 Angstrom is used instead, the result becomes 0.47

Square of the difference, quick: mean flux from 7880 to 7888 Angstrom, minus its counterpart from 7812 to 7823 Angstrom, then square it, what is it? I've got 0.08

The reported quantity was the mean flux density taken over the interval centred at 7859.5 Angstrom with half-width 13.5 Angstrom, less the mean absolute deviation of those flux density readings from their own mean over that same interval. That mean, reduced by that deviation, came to 4.93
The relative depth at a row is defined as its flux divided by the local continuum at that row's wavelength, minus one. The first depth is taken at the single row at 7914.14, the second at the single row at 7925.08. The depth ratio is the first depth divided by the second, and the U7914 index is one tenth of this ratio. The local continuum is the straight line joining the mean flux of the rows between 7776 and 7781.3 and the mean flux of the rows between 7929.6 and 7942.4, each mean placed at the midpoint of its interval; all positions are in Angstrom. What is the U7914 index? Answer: 0.08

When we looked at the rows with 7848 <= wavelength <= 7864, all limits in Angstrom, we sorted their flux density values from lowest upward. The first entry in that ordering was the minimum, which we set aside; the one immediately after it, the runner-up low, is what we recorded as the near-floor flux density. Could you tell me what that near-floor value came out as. 4.886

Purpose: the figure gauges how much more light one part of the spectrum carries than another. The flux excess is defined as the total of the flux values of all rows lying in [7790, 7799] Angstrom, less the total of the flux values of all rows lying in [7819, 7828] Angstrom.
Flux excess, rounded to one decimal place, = -0.6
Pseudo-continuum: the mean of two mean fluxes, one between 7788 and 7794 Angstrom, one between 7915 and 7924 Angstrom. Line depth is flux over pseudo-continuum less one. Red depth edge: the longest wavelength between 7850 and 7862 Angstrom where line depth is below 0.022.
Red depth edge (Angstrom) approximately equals 7856.04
